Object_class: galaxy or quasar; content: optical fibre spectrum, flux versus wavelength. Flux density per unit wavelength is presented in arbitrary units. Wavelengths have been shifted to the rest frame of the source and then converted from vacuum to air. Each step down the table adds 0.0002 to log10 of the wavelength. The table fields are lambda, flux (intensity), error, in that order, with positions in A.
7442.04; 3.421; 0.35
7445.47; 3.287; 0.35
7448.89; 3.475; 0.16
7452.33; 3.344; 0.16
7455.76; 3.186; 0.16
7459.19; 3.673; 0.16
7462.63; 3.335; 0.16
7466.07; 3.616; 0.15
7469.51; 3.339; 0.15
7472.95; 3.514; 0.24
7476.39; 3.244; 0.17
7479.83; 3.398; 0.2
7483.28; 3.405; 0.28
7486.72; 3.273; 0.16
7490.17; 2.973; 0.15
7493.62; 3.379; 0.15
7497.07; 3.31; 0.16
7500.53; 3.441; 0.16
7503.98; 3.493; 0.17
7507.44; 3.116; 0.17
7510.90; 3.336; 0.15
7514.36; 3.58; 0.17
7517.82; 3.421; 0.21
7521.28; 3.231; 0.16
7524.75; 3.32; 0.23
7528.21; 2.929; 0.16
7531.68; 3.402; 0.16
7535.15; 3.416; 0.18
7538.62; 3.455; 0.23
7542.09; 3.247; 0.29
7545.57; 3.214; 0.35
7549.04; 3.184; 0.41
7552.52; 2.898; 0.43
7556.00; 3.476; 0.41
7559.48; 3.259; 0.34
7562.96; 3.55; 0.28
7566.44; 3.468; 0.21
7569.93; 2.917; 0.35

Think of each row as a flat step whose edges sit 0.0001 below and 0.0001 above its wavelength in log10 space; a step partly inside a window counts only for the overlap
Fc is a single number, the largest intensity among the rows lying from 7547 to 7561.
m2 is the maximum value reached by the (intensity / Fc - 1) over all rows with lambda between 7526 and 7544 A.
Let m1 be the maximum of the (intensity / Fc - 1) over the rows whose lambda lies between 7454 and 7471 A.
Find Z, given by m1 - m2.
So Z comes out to 0.063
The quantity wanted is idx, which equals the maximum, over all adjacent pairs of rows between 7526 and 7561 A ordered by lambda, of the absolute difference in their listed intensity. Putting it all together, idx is 0.578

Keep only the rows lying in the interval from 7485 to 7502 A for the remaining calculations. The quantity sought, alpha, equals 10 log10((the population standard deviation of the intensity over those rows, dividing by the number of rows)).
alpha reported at -7.9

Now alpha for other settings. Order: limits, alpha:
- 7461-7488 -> -9.4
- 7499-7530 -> -7.2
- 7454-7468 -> -7.0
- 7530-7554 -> -7.5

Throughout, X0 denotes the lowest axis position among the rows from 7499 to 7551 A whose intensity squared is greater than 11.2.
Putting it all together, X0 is 7500.53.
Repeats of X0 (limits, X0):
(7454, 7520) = 7459.19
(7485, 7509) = 7493.62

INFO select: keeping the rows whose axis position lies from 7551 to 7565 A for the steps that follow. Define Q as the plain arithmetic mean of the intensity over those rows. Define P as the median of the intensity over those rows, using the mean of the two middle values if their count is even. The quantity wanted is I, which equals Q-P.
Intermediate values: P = 3.37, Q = 3.30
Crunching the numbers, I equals -0.07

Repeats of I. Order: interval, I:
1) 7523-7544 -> -0.07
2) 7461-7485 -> 0.01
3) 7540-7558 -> -0.01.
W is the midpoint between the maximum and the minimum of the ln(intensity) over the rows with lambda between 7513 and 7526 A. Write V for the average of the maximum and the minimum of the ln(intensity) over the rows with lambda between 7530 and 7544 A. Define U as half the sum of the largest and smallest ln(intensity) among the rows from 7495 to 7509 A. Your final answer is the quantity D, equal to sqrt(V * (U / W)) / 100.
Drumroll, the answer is 0.0109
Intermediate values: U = 1.19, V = 1.209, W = 1.22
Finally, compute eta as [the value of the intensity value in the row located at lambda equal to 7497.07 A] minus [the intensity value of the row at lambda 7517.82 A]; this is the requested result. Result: -0.111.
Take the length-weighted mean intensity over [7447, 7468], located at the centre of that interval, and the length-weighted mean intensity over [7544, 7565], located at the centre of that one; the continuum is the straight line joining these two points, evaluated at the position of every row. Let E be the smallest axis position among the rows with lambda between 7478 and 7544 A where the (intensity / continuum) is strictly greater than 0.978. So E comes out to 7479.83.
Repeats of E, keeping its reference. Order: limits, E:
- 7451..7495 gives 7459.19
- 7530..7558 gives 7531.68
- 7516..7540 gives 7517.82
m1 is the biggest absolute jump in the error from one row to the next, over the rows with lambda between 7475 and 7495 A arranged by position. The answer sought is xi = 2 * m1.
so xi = 0.24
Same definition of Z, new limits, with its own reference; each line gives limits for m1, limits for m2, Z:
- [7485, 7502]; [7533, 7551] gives -0.004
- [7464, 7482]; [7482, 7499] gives 0.061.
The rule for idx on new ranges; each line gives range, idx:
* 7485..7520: 0.406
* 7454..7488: 0.487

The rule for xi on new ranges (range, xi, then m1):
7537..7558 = 0.12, 0.06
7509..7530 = 0.14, 0.07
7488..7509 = 0.02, 0.01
